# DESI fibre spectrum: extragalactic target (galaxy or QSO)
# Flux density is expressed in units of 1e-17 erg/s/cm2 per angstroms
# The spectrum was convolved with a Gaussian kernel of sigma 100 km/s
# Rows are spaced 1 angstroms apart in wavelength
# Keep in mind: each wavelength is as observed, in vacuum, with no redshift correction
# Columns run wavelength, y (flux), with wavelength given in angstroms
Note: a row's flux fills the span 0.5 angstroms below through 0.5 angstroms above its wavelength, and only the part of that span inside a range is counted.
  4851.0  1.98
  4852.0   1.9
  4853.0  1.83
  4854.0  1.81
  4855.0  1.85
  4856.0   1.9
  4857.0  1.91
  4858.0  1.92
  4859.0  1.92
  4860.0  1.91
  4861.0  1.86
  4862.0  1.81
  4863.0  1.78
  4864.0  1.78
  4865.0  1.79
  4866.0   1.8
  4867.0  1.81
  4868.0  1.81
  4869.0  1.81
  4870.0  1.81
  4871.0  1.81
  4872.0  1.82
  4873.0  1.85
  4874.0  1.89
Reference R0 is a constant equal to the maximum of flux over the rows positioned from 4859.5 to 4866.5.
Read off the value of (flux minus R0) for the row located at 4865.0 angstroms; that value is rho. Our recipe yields -0.12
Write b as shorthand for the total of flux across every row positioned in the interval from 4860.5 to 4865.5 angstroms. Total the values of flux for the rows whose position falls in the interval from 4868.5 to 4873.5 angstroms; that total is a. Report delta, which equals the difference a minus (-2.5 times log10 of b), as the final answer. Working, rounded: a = 9.10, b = 9.02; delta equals 11.49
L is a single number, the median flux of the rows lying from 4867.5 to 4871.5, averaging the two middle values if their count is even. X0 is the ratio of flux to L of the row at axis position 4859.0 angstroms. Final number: 1.06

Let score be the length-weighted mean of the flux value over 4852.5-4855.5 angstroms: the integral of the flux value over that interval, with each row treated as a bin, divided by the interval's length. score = 1.830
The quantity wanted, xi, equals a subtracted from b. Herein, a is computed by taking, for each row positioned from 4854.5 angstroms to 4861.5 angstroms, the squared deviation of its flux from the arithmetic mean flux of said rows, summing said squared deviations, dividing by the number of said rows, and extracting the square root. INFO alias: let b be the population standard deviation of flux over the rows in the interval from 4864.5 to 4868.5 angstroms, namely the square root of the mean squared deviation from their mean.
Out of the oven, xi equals -0.018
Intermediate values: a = 0.027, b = 0.01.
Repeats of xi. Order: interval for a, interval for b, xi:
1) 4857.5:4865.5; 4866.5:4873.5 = -0.046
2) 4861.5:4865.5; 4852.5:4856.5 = 0.021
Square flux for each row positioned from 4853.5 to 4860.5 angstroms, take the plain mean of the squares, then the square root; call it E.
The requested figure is 1.89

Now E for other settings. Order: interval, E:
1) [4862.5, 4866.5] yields 1.79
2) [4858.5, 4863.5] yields 1.86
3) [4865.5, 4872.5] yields 1.81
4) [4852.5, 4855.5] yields 1.83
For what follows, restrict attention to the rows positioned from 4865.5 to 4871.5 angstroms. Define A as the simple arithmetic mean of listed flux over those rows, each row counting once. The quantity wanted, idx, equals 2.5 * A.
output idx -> 4.52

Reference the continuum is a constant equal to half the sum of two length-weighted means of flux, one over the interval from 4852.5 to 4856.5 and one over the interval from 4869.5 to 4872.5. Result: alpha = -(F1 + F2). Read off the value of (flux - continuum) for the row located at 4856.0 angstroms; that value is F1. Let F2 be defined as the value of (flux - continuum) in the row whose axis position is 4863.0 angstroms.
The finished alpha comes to -0.02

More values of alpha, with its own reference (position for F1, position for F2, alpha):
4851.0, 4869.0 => -0.13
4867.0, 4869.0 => 0.04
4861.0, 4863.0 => 0.02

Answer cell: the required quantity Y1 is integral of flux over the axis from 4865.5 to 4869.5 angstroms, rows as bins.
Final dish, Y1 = 7.2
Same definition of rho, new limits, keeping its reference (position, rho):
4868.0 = -0.10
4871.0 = -0.10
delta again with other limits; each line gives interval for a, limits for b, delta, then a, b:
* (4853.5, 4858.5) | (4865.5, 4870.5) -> 11.78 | 9.39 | 9.04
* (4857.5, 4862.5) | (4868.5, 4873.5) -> 11.82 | 9.42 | 9.10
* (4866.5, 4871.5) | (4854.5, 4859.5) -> 11.49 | 9.05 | 9.50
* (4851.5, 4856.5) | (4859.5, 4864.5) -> 11.69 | 9.29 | 9.14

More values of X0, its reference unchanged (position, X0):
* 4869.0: 1.00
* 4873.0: 1.02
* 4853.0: 1.01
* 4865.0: 0.99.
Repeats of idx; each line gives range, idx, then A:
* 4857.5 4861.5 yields 4.76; 1.90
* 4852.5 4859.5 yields 4.69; 1.88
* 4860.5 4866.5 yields 4.51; 1.80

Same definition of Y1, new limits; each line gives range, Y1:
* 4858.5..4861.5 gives 5.7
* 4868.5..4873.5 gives 9.1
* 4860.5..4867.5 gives 12.6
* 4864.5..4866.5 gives 3.6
